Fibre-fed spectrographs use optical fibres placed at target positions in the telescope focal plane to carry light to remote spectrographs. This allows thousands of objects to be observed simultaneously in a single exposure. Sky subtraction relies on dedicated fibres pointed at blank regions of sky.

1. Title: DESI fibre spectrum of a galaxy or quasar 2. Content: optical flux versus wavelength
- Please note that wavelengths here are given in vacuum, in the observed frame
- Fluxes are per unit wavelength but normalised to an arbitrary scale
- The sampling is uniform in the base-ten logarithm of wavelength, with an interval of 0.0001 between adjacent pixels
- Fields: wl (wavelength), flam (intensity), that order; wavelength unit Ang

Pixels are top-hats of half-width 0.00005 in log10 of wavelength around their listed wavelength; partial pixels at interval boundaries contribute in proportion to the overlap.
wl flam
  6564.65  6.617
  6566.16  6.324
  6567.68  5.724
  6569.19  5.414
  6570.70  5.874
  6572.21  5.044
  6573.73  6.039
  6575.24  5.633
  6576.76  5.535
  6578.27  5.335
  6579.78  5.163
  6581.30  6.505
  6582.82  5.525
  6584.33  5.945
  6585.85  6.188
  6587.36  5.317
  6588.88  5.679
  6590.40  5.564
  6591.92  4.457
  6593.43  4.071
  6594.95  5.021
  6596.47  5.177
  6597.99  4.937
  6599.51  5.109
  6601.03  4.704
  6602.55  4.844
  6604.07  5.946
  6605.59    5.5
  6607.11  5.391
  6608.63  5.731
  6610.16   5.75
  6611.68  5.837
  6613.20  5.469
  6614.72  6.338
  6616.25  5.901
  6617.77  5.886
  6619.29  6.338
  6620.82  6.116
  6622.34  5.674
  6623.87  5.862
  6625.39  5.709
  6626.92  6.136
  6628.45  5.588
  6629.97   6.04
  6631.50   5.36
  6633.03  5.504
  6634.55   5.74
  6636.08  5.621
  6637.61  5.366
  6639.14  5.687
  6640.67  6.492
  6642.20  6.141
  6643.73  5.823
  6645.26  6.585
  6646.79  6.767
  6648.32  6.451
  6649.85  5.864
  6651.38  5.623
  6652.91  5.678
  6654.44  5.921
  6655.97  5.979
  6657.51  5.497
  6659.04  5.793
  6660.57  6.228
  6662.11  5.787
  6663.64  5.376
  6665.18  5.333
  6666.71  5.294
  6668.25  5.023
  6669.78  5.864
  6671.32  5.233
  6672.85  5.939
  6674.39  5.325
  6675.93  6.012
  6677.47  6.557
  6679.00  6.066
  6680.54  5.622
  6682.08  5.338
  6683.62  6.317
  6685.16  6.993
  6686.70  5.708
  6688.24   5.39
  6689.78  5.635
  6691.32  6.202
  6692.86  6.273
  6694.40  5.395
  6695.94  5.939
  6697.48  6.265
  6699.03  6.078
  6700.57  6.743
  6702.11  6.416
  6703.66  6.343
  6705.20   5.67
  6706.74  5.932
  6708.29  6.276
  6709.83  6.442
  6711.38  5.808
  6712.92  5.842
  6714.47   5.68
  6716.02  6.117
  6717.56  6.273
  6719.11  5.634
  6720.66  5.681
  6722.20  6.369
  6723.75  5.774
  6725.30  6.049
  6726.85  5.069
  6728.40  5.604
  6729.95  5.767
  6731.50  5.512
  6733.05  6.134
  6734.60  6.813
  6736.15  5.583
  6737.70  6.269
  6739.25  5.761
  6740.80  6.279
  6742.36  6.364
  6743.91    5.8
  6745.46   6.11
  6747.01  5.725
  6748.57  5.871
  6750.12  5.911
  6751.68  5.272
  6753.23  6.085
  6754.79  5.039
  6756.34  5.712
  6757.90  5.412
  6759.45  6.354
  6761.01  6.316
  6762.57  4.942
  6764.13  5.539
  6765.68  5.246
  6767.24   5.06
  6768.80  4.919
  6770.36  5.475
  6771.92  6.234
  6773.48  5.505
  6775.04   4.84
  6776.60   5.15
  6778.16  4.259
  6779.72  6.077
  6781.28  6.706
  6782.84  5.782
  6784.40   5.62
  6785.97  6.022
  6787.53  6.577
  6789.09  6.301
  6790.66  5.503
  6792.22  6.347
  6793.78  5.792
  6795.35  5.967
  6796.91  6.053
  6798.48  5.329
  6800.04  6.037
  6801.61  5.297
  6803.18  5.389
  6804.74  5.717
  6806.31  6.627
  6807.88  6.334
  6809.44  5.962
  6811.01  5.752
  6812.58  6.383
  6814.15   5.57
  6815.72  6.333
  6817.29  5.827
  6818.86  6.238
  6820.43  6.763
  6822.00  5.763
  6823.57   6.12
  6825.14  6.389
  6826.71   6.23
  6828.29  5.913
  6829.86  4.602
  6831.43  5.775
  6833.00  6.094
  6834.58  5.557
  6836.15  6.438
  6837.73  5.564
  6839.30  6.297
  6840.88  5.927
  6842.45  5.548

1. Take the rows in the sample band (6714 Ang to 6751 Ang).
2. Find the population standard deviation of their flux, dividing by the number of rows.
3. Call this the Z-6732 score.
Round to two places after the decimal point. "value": 0.36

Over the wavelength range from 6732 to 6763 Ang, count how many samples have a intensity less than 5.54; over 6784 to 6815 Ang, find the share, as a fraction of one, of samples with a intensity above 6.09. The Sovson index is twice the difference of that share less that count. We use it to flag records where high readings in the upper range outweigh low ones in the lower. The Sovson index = -7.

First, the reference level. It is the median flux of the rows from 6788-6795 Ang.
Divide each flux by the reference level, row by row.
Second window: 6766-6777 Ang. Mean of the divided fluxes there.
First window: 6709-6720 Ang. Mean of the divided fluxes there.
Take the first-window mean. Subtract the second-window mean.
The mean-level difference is 0.11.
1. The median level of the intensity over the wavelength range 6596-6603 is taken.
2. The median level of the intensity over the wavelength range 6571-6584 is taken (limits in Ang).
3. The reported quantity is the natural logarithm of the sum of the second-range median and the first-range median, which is 2.35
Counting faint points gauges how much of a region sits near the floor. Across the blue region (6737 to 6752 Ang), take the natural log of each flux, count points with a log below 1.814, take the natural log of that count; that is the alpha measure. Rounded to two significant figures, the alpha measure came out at 1.9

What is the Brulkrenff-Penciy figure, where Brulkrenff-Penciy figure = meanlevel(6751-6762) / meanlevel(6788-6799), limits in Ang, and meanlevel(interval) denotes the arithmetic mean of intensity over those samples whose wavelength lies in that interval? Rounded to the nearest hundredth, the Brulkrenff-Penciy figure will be 0.97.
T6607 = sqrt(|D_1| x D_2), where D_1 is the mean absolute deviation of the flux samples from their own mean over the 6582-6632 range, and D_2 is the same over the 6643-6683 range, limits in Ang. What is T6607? 0.38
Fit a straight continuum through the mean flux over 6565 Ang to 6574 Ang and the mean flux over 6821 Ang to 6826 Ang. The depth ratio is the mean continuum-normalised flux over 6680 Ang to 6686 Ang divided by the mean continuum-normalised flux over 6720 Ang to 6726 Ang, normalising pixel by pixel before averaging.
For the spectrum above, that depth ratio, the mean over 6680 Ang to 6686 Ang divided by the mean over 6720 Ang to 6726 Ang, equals 1.03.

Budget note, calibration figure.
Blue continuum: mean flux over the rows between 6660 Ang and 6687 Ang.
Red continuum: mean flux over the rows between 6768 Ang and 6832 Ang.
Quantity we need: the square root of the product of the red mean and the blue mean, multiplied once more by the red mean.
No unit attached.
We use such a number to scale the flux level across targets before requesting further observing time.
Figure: 33.9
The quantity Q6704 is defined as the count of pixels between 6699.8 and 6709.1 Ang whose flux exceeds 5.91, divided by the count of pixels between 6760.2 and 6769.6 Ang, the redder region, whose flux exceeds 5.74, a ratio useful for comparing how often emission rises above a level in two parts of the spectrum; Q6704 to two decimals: 5.00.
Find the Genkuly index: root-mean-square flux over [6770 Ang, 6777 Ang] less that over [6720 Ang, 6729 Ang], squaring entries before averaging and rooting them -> -0.3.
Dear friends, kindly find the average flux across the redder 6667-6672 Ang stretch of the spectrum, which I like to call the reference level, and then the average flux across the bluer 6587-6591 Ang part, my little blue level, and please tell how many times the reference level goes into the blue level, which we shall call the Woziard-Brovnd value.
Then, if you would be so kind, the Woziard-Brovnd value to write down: 1.03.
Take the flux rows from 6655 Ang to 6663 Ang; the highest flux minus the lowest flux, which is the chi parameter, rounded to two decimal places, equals 0.73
